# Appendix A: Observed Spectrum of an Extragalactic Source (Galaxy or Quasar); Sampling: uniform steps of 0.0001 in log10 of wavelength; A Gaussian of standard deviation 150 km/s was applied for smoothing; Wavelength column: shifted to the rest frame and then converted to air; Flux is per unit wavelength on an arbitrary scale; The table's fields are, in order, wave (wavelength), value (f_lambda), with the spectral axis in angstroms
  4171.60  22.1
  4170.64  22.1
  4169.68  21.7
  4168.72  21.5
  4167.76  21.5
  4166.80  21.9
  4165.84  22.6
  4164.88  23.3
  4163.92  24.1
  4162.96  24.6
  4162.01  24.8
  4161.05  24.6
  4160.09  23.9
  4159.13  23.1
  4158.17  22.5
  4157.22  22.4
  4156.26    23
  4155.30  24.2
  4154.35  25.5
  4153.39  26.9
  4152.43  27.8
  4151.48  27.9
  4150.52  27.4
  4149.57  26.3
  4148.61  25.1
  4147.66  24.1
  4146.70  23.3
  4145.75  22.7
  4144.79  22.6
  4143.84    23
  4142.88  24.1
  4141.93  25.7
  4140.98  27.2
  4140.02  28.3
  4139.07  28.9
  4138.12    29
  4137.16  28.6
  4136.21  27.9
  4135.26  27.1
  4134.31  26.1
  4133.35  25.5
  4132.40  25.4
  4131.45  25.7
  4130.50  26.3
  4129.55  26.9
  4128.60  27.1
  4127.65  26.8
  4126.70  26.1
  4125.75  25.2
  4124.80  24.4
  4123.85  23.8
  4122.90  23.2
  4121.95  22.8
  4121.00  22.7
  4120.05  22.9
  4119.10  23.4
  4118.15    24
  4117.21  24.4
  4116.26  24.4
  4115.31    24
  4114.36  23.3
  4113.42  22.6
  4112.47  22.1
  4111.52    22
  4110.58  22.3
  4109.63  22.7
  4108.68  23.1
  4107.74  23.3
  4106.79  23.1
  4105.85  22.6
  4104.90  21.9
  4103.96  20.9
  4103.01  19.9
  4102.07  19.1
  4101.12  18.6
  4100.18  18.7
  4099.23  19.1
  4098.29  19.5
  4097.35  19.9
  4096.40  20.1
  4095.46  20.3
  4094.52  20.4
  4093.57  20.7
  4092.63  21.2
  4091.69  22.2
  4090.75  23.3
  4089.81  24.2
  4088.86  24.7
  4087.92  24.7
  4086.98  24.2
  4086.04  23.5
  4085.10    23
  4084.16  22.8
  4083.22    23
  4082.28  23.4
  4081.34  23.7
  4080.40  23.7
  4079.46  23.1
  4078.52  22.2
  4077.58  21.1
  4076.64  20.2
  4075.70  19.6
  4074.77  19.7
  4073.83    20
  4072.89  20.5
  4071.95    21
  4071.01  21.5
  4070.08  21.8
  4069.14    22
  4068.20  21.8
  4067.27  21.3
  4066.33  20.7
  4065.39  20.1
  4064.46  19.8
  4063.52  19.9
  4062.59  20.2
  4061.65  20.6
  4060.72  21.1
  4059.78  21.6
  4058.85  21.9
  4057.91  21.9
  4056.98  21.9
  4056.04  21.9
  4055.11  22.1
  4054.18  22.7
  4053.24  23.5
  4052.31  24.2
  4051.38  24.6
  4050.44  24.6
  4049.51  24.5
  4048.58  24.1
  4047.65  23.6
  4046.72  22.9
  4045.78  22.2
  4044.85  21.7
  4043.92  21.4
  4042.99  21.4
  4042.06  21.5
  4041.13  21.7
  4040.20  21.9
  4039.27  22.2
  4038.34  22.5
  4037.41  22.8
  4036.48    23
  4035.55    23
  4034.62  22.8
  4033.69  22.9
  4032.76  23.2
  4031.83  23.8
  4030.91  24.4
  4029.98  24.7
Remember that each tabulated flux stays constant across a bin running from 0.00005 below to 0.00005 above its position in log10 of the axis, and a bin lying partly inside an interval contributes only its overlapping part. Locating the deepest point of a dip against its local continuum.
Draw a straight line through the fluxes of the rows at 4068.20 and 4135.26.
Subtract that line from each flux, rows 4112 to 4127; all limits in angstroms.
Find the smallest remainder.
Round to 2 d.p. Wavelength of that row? 4121.00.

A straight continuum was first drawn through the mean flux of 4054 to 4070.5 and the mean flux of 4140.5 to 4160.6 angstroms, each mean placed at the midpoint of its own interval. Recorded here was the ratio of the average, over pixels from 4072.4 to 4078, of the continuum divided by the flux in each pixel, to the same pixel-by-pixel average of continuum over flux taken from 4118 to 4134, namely 1.13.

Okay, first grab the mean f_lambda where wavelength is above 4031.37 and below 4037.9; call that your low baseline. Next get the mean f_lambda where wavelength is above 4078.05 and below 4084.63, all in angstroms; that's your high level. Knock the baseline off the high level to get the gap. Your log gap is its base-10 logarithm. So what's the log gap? -1.2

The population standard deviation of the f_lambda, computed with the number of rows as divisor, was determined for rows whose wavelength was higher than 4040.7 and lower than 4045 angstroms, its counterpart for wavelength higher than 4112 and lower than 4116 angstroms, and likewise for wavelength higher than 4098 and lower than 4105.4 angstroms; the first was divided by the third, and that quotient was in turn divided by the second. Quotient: 0.2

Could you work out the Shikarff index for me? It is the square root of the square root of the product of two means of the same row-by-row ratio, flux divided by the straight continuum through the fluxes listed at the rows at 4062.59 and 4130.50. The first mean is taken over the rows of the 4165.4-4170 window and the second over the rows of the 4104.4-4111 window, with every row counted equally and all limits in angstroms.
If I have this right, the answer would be 0.91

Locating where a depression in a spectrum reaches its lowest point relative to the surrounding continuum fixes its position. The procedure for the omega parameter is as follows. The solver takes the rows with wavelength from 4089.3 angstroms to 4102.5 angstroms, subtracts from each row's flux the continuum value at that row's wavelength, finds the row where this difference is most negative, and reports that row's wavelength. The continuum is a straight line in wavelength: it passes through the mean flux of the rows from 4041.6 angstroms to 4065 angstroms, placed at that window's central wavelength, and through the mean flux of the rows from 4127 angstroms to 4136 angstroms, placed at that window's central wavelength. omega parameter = 4101.12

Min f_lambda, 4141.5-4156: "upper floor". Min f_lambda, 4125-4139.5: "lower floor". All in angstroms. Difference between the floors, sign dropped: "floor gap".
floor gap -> 2.6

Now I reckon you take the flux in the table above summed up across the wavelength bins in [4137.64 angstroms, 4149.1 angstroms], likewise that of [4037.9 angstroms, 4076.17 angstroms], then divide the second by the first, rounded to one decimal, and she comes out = 2.9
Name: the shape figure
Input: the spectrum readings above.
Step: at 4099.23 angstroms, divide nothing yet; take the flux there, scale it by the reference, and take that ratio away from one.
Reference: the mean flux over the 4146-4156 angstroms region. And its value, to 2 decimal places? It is 0.26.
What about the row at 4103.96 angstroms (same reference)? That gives 0.19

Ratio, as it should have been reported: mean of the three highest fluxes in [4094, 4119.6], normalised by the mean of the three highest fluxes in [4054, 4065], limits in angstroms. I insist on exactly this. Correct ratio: 1.09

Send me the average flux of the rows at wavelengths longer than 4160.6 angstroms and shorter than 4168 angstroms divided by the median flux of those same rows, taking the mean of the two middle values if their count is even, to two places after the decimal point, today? 0.99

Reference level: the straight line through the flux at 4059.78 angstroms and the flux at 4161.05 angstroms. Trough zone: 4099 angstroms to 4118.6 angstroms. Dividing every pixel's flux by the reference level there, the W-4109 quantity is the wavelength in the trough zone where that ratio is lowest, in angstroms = 4101.12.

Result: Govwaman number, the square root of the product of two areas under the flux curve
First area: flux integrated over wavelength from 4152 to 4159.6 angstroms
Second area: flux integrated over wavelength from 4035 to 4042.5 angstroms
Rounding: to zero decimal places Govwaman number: 176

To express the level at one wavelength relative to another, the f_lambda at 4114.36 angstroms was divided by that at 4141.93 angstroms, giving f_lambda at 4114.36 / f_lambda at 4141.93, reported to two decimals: 0.91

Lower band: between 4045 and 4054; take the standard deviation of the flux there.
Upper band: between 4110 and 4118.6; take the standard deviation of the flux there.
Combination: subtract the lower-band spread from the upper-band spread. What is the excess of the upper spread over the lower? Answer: 0.2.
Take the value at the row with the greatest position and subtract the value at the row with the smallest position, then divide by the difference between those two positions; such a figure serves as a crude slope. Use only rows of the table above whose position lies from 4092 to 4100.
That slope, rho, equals -0.32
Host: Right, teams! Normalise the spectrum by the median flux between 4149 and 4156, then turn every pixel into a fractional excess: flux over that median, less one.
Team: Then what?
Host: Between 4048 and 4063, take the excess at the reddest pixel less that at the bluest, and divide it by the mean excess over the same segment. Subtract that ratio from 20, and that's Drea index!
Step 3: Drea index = 19.1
